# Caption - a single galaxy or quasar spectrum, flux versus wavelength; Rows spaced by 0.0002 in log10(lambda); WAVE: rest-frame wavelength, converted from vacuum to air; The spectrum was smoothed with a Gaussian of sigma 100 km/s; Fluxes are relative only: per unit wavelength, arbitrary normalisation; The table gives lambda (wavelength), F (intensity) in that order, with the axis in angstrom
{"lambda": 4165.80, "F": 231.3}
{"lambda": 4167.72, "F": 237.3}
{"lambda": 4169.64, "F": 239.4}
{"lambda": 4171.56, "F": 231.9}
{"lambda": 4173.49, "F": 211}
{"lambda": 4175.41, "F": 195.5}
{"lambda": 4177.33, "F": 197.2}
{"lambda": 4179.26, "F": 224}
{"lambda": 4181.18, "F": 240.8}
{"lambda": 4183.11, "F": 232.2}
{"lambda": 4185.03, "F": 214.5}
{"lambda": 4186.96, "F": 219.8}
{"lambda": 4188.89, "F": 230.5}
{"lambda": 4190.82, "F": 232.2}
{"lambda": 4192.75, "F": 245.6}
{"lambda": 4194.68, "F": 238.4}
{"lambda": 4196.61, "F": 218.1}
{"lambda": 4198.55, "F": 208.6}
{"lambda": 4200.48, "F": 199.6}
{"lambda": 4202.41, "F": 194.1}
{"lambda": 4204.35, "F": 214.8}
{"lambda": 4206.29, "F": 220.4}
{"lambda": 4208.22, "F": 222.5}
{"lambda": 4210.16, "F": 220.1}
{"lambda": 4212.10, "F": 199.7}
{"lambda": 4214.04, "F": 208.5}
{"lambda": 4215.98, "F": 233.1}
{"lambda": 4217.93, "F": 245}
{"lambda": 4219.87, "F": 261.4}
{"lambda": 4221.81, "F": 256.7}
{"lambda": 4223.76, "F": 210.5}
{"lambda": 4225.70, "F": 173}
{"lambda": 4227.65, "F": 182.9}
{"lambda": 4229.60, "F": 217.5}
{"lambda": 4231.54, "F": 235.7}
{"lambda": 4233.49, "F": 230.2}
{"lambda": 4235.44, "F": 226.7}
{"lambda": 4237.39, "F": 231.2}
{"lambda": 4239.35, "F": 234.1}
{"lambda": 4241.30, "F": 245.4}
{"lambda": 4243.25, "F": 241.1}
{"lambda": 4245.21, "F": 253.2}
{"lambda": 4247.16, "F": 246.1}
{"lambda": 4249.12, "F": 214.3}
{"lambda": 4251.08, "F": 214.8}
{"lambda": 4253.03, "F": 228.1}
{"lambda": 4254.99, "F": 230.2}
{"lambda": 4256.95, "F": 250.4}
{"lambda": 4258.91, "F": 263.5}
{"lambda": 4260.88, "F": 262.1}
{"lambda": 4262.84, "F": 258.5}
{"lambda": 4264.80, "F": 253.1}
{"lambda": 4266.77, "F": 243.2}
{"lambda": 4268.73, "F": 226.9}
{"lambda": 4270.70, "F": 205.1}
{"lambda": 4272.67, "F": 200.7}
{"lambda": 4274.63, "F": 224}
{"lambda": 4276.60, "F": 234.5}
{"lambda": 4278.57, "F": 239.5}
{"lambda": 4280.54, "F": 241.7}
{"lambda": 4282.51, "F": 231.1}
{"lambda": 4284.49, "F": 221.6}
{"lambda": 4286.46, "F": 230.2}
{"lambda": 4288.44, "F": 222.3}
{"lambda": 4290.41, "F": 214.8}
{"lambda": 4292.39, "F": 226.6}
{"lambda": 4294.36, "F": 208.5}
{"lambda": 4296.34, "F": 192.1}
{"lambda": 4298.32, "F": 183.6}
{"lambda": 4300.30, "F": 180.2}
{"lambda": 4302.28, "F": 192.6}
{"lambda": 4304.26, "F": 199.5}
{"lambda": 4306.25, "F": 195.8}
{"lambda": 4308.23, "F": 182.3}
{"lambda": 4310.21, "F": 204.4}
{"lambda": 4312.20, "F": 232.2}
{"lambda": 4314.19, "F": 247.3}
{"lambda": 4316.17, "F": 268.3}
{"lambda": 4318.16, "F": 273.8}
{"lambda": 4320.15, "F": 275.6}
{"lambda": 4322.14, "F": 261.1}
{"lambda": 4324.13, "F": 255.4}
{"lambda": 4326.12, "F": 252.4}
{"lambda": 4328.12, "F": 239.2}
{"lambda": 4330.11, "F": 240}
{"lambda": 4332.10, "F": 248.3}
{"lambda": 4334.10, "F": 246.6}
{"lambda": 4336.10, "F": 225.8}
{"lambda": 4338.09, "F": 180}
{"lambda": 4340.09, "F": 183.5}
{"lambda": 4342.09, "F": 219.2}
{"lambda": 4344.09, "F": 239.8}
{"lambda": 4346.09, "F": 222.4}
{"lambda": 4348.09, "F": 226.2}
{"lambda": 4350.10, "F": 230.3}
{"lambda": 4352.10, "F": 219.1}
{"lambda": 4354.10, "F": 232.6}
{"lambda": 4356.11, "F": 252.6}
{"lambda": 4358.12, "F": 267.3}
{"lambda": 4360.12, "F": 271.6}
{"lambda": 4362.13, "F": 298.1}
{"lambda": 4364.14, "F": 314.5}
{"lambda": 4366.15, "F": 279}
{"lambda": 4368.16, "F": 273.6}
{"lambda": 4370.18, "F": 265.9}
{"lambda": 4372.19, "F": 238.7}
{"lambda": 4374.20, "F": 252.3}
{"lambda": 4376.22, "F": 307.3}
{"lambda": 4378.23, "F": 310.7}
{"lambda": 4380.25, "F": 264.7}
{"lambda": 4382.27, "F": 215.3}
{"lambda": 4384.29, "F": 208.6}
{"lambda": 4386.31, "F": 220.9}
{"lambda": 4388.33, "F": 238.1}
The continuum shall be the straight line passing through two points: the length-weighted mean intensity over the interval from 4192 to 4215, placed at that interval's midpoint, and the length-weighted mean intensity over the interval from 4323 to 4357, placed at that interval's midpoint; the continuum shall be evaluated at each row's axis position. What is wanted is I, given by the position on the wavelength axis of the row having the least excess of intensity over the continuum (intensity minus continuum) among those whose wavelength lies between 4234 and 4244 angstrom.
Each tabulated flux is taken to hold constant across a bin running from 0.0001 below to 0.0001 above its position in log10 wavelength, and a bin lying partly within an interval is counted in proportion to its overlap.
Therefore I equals 4235.44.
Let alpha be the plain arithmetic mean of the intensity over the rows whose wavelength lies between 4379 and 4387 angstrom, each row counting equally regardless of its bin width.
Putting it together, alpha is 227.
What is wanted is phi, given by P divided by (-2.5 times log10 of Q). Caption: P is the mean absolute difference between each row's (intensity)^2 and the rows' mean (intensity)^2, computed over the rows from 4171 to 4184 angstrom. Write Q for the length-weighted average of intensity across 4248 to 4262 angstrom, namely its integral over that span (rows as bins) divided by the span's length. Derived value -1106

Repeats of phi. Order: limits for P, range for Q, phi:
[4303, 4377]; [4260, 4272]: -2108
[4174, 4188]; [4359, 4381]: -925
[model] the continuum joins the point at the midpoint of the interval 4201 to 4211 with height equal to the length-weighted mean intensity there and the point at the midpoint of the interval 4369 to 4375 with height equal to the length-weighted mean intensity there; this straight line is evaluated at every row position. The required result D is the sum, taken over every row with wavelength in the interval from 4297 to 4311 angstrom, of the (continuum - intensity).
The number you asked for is 320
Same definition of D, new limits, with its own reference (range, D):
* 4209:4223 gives -112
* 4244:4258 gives -67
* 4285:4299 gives 160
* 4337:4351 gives 222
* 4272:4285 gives 23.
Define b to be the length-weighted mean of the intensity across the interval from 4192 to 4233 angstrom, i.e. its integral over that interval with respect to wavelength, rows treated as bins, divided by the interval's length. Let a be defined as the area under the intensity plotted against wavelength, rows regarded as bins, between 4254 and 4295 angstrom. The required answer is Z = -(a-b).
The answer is -9332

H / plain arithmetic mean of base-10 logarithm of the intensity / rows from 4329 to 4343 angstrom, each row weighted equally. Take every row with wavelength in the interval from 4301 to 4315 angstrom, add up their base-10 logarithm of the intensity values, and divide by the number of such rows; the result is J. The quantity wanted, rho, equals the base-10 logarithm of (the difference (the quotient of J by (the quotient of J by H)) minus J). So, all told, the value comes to -1.60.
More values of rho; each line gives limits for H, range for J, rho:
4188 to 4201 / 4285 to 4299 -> -1.56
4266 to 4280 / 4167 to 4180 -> -1.97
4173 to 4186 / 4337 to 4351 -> -2.29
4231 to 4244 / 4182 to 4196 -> -2.07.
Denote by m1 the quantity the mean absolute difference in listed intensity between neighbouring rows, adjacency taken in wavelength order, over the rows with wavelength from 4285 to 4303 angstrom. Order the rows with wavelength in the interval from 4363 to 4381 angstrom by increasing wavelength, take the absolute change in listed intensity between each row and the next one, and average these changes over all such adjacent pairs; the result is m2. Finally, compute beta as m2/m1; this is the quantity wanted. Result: 2.25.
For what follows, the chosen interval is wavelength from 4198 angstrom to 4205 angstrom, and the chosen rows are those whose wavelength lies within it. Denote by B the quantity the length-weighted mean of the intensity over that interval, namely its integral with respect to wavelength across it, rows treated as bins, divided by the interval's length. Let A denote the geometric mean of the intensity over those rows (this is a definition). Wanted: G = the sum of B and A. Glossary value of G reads 408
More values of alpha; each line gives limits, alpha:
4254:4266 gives 253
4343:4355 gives 228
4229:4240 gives 229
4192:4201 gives 222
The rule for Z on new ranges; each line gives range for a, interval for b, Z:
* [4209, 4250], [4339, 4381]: -9050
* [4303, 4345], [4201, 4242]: -9508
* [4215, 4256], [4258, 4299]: -9166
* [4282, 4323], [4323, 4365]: -8816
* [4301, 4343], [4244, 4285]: -9398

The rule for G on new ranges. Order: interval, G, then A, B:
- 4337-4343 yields 388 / 193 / 195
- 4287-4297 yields 427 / 213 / 214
